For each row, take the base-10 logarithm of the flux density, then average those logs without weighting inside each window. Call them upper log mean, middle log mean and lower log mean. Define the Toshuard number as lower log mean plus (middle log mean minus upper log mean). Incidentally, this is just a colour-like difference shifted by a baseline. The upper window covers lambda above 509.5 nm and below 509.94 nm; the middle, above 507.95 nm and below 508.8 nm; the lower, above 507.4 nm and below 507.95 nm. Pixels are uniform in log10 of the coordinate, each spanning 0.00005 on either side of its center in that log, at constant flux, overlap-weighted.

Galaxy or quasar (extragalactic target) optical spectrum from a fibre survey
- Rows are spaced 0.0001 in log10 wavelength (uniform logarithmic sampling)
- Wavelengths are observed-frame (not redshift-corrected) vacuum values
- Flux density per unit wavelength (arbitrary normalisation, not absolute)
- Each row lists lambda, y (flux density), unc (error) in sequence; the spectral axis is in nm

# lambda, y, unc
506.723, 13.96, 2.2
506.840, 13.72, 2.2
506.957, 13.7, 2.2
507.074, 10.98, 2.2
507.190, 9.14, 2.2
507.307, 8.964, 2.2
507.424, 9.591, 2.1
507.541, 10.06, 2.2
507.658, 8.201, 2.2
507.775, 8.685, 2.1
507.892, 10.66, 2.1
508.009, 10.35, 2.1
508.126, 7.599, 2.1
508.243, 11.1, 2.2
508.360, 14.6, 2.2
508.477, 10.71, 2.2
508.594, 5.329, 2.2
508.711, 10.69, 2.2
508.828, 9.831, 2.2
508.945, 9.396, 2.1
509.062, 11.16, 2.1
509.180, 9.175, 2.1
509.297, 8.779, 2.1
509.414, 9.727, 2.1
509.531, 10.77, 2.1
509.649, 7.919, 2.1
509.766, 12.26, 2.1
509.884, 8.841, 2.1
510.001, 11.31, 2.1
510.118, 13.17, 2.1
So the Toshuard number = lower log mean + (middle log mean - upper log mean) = 0.97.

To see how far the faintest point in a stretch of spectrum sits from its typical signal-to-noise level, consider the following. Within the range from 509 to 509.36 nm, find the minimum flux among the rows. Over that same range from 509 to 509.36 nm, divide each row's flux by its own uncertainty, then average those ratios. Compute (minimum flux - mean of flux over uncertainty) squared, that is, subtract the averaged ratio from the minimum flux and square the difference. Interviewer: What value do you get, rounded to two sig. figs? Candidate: 17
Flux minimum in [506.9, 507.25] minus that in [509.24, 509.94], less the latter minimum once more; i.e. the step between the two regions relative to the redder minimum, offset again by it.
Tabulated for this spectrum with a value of -6.7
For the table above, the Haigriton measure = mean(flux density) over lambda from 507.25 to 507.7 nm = 9.2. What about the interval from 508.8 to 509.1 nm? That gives 10.1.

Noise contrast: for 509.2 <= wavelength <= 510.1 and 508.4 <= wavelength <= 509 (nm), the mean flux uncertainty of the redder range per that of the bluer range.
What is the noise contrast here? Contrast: 0.96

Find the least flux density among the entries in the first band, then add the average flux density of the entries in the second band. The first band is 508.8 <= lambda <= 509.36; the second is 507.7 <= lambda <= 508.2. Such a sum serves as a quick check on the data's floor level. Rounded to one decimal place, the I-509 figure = 18.1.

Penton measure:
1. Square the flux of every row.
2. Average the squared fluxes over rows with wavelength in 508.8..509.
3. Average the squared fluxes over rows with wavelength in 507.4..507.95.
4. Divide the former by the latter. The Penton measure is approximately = 1.03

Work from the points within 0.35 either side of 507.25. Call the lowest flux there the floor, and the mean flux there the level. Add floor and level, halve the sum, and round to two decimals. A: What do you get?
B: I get 9.68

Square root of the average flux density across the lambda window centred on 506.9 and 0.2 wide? 3.70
